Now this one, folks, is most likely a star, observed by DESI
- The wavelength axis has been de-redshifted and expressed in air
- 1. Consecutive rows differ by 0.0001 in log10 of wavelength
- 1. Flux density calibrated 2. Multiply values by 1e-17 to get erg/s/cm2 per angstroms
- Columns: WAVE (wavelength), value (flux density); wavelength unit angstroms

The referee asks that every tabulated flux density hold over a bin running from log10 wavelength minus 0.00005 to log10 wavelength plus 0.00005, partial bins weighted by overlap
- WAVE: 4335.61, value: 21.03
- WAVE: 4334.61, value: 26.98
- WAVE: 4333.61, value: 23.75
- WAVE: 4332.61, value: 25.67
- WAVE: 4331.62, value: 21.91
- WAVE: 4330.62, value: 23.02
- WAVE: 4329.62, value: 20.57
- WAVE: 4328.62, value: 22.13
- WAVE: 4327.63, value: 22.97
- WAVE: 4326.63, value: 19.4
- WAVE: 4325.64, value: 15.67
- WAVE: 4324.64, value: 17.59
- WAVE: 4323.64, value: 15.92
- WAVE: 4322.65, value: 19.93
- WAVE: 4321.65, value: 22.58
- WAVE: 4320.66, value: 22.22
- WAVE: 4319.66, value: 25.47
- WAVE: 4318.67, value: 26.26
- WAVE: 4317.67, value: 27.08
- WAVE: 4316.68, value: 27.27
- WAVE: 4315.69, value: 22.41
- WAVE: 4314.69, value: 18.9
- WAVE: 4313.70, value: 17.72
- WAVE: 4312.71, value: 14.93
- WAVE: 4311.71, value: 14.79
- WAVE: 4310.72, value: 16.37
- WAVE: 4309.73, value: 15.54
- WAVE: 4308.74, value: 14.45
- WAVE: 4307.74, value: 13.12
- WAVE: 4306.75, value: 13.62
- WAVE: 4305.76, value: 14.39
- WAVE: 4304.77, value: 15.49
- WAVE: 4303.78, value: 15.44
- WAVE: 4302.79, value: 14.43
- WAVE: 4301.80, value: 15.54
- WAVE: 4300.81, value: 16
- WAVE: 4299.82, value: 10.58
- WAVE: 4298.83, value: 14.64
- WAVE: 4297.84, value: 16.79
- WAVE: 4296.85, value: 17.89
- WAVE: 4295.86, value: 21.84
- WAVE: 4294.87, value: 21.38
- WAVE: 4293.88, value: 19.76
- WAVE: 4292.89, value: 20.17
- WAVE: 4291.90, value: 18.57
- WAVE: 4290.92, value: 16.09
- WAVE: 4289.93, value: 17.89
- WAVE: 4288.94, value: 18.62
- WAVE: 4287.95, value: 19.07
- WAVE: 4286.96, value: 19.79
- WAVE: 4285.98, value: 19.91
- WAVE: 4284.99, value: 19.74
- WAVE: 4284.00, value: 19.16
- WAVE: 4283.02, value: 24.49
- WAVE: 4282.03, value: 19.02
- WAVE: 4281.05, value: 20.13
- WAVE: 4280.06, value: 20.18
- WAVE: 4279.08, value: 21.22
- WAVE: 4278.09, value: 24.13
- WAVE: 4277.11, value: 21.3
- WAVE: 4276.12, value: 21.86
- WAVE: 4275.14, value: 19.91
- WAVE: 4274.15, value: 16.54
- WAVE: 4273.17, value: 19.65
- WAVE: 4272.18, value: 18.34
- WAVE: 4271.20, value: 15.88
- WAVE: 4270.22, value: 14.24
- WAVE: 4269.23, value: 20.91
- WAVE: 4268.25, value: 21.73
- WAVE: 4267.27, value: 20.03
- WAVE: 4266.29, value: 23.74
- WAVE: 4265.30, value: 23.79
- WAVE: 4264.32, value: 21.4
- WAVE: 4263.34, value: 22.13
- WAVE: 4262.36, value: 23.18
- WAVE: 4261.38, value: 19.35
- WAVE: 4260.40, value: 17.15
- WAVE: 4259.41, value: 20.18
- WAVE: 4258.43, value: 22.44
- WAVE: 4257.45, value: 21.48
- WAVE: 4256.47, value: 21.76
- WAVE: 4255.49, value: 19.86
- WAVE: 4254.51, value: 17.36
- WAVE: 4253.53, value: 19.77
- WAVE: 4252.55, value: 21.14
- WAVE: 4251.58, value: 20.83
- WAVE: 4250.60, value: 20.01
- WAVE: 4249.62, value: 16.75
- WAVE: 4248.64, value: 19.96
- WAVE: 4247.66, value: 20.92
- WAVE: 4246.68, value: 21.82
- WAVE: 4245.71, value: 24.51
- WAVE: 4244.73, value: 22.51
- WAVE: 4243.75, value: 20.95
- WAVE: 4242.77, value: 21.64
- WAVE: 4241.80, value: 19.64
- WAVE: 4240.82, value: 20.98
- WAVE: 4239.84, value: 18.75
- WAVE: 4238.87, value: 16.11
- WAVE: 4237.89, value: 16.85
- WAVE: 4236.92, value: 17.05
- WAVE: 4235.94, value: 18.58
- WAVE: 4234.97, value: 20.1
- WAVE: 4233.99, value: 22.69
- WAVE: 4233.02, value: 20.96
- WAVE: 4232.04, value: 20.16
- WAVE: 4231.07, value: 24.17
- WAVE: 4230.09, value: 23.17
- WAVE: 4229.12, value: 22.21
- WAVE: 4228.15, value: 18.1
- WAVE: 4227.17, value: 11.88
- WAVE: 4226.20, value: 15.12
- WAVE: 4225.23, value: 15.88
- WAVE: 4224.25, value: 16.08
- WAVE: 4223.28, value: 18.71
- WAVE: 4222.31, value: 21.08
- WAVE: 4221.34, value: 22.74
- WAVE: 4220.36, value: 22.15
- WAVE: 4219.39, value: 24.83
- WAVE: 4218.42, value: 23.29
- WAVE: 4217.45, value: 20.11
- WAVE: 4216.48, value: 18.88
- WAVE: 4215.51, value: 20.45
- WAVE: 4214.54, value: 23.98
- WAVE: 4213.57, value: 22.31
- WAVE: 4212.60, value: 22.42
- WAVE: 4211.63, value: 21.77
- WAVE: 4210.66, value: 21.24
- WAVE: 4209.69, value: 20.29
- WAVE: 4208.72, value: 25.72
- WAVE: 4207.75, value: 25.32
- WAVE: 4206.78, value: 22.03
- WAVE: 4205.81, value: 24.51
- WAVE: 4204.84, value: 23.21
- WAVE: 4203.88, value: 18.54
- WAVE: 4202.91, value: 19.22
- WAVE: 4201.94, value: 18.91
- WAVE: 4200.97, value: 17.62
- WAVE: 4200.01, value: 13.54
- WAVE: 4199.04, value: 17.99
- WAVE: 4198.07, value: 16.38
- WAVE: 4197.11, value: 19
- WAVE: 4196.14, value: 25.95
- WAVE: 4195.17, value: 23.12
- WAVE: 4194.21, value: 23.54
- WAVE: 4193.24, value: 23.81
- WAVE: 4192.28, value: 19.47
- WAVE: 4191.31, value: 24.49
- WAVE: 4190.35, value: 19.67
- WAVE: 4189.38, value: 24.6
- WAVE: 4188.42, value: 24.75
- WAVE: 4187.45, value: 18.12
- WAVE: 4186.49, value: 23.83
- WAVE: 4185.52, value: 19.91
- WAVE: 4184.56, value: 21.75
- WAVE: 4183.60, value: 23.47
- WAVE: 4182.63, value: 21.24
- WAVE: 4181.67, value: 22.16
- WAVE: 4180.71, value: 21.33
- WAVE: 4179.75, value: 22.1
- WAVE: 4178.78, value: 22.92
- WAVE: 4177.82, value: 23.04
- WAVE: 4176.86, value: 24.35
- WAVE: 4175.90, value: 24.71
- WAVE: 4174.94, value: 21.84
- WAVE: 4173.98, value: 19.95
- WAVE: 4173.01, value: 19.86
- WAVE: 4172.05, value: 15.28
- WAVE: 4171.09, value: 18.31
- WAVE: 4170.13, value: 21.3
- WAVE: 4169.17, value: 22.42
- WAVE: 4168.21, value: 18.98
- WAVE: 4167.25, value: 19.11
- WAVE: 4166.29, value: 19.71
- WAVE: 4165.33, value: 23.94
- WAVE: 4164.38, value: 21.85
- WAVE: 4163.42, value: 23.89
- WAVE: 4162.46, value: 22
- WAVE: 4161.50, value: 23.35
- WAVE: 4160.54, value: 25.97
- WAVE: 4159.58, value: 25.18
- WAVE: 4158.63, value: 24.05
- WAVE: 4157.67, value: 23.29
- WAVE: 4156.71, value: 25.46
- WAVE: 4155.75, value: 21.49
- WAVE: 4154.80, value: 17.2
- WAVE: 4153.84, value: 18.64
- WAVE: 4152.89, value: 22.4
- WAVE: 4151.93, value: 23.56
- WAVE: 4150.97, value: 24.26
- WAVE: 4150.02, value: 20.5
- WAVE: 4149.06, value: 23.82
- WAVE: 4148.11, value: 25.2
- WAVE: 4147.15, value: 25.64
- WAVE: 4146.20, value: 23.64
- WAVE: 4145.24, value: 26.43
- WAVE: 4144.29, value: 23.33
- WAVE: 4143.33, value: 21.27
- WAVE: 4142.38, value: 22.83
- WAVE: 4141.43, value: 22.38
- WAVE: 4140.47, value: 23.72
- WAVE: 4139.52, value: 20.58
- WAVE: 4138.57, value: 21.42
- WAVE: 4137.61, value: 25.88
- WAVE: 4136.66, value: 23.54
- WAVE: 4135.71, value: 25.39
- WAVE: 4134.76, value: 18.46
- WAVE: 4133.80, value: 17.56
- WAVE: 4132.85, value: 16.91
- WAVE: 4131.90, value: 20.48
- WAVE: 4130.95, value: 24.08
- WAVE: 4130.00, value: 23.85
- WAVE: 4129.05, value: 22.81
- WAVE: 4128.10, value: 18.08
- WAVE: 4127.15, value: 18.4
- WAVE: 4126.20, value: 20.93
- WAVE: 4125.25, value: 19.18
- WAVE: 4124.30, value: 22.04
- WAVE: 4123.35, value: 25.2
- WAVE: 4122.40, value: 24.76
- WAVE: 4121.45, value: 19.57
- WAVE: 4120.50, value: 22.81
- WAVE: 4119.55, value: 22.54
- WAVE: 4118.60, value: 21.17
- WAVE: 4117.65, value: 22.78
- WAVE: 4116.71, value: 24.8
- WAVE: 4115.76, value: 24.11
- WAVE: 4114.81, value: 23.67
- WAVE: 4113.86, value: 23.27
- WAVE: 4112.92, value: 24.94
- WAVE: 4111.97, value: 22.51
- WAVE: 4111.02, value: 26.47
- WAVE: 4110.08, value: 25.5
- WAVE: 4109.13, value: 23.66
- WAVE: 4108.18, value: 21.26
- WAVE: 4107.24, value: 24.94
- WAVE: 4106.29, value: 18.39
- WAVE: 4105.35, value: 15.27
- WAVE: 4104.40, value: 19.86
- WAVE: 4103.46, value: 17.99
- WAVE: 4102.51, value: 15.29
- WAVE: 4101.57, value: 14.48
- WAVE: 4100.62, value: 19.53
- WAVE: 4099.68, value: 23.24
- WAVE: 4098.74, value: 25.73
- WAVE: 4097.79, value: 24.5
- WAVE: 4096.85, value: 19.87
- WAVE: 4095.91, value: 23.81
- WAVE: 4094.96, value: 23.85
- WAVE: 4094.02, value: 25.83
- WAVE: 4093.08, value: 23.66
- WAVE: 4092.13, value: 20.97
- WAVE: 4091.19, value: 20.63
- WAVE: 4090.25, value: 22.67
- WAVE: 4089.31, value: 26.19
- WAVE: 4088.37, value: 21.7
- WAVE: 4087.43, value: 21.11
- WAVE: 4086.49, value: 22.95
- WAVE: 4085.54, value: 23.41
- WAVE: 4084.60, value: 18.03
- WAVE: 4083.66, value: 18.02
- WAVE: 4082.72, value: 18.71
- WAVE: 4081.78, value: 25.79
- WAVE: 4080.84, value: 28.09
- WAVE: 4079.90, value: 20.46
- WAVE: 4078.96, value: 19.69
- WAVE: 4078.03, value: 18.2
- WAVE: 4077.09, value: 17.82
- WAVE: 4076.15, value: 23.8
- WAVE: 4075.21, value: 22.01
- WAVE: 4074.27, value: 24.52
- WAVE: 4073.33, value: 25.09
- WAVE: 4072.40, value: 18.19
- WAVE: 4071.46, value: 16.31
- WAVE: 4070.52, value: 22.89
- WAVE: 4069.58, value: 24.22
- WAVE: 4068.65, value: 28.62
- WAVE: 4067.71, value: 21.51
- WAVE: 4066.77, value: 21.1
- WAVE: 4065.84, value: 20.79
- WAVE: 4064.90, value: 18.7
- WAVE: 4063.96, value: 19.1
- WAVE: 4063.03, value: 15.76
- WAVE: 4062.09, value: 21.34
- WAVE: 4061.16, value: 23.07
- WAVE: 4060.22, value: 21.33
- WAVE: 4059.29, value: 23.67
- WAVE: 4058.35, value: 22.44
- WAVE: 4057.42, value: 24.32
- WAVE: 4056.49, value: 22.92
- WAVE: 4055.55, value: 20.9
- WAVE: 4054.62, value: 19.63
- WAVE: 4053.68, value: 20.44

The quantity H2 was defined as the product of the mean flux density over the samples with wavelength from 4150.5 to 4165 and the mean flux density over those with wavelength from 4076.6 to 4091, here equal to 492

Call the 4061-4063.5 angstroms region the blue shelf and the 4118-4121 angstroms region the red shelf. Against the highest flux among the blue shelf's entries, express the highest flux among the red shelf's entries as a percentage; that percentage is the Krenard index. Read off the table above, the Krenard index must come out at 99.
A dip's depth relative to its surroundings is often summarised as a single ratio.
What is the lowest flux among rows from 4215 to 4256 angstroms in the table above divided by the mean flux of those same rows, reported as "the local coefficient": 0.59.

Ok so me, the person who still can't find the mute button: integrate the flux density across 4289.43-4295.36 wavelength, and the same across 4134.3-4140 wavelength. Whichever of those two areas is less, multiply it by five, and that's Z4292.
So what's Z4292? 563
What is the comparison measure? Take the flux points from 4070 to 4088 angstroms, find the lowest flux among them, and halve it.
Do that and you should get 8.2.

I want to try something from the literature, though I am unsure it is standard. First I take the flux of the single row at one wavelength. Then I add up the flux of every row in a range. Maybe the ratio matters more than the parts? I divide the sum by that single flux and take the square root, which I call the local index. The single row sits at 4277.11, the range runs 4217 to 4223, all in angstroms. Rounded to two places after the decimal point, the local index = 2.51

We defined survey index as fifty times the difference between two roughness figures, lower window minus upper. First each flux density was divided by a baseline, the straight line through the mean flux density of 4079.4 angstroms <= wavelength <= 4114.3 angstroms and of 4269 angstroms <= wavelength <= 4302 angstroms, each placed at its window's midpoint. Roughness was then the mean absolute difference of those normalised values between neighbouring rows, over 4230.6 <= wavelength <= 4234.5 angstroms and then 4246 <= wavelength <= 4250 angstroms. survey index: 1.24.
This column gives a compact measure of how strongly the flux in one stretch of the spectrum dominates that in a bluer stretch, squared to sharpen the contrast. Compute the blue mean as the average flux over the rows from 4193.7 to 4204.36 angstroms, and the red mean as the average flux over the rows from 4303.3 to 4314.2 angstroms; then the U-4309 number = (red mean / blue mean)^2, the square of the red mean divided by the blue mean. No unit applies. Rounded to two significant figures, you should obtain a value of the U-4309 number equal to 0.60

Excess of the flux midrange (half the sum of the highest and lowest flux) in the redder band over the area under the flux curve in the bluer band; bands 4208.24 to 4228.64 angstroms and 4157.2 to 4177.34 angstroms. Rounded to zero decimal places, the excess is -422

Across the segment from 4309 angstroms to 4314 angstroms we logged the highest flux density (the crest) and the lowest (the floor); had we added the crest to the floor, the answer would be 33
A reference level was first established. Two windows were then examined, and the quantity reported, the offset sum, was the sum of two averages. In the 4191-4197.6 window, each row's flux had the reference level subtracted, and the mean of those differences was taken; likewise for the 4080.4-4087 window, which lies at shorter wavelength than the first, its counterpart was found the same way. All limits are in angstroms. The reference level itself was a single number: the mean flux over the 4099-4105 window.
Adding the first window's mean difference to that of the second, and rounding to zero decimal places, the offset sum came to 8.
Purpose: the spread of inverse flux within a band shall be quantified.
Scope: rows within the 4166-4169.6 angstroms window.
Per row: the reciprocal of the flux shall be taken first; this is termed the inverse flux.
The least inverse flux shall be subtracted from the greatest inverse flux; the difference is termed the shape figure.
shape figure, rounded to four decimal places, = 0.0081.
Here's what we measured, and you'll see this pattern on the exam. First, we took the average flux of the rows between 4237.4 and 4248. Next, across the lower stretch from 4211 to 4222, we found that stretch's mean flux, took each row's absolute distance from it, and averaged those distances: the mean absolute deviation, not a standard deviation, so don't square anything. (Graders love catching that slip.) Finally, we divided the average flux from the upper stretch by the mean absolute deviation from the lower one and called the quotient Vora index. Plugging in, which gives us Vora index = 16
